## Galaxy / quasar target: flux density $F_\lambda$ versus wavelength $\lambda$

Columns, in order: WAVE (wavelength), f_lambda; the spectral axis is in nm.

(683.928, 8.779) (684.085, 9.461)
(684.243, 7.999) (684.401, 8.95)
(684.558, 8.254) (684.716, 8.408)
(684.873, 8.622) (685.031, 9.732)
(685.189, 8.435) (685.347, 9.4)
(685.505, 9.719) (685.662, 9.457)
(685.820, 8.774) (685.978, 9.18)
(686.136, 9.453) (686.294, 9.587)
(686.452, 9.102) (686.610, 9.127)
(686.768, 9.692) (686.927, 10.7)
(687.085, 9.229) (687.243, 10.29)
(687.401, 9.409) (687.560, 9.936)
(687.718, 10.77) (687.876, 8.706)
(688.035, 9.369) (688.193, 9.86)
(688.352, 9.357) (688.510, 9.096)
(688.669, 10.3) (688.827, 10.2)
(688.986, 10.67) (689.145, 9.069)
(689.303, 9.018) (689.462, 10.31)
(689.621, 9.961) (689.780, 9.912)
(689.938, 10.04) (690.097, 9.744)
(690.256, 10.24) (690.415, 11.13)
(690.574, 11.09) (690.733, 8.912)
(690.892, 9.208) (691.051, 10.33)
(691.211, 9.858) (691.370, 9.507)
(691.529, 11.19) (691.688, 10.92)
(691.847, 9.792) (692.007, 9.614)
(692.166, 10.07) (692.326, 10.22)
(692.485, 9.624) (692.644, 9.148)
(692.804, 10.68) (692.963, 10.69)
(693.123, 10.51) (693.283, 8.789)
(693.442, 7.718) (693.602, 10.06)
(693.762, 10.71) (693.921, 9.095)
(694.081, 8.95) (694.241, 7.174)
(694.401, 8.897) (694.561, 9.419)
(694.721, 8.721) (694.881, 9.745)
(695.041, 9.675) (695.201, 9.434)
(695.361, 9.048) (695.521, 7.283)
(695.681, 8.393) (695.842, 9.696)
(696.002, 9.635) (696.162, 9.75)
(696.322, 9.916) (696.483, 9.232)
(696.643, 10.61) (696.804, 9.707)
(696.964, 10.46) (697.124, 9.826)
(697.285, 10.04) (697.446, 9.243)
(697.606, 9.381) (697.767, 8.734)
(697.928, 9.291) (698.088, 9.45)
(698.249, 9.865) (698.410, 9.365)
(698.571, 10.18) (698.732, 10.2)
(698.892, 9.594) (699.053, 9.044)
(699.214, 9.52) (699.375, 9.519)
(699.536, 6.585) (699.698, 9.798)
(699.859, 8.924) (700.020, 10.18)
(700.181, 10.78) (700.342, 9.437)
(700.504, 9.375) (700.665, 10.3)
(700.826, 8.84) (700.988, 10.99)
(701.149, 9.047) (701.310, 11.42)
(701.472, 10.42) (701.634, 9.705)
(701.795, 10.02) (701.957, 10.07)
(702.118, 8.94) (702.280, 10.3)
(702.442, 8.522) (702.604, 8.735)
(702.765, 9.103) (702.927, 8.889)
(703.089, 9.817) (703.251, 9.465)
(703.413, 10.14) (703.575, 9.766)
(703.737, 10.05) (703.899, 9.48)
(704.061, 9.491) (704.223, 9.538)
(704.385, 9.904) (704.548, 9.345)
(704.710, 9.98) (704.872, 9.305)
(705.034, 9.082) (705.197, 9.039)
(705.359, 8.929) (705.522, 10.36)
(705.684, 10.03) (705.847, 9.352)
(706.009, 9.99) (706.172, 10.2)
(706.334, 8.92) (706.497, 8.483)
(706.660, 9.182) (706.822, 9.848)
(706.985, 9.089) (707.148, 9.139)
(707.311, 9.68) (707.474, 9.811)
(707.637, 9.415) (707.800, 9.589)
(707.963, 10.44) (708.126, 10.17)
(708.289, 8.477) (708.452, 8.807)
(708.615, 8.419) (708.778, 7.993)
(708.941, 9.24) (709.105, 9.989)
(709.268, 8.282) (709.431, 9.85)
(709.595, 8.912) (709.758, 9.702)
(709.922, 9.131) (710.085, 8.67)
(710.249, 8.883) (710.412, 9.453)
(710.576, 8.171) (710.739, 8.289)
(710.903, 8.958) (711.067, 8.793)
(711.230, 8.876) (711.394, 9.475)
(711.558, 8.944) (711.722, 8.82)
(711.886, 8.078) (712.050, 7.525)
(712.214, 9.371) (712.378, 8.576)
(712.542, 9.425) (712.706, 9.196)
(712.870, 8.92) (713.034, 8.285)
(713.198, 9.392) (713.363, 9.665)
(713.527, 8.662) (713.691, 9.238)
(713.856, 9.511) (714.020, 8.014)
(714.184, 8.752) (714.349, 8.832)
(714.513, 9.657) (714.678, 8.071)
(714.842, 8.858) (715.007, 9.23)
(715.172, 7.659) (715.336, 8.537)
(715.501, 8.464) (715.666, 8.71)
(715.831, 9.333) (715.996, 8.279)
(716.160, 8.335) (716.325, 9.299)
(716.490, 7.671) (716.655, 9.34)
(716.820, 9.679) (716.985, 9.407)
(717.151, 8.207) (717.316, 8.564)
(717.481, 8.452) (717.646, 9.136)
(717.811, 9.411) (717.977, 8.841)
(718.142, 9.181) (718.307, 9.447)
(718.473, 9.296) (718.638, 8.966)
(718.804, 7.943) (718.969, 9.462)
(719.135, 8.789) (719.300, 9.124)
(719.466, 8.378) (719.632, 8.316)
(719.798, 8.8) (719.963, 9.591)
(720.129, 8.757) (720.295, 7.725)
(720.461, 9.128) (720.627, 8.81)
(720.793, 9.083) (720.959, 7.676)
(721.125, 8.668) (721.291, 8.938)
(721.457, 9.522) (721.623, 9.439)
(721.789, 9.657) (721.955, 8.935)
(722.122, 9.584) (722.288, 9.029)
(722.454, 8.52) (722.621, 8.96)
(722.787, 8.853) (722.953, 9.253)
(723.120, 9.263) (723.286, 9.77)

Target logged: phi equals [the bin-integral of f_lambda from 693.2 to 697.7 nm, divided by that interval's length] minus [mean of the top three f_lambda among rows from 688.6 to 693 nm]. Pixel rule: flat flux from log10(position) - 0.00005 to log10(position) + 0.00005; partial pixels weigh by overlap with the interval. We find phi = -1.8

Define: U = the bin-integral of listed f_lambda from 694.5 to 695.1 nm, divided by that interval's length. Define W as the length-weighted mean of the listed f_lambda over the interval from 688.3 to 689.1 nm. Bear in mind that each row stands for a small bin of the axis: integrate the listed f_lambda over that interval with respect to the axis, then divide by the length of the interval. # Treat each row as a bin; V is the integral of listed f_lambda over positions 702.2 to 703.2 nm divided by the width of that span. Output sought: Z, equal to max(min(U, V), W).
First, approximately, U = 9.4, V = 9.23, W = 9.9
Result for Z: 9.9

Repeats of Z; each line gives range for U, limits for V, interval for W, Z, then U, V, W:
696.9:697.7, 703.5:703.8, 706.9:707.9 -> 9.8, 9.8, 9.90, 9.5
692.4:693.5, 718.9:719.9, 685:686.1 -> 9.2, 9.6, 8.82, 9.2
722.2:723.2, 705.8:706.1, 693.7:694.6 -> 9.0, 9.0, 9.73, 9.0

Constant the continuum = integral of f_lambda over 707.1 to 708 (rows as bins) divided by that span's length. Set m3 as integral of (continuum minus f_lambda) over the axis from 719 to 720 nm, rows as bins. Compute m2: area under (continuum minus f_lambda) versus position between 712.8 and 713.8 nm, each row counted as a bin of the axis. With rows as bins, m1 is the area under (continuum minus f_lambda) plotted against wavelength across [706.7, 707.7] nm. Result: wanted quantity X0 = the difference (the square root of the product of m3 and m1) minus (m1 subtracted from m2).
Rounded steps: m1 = 0.2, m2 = 0.62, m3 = 0.8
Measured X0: -0.1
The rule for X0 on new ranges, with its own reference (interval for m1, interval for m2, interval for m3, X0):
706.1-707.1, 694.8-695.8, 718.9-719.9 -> 0.3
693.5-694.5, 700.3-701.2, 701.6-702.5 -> 0.7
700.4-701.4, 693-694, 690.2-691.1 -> -0.1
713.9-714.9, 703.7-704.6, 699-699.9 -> 1.7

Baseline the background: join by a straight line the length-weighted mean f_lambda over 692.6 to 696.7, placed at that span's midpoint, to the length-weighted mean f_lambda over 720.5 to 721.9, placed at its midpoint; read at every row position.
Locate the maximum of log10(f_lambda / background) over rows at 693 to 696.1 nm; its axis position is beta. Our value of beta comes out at 693.762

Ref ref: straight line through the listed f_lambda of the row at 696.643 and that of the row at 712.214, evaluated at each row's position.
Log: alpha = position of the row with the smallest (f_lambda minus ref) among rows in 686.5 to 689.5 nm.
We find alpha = 687.876 nm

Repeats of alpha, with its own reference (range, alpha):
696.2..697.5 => 696.483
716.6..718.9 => 718.804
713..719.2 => 715.172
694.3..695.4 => 694.721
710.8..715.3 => 712.050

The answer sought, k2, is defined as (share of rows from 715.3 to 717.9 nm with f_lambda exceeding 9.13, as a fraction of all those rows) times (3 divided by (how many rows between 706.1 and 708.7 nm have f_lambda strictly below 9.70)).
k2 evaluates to 0.119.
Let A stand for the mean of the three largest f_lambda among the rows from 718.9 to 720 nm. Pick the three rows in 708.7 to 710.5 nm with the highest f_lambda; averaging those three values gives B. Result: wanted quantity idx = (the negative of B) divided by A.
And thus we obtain -1.05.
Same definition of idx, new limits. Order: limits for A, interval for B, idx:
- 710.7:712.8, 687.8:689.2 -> -1.10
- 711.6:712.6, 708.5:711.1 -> -1.07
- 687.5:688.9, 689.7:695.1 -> -1.07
